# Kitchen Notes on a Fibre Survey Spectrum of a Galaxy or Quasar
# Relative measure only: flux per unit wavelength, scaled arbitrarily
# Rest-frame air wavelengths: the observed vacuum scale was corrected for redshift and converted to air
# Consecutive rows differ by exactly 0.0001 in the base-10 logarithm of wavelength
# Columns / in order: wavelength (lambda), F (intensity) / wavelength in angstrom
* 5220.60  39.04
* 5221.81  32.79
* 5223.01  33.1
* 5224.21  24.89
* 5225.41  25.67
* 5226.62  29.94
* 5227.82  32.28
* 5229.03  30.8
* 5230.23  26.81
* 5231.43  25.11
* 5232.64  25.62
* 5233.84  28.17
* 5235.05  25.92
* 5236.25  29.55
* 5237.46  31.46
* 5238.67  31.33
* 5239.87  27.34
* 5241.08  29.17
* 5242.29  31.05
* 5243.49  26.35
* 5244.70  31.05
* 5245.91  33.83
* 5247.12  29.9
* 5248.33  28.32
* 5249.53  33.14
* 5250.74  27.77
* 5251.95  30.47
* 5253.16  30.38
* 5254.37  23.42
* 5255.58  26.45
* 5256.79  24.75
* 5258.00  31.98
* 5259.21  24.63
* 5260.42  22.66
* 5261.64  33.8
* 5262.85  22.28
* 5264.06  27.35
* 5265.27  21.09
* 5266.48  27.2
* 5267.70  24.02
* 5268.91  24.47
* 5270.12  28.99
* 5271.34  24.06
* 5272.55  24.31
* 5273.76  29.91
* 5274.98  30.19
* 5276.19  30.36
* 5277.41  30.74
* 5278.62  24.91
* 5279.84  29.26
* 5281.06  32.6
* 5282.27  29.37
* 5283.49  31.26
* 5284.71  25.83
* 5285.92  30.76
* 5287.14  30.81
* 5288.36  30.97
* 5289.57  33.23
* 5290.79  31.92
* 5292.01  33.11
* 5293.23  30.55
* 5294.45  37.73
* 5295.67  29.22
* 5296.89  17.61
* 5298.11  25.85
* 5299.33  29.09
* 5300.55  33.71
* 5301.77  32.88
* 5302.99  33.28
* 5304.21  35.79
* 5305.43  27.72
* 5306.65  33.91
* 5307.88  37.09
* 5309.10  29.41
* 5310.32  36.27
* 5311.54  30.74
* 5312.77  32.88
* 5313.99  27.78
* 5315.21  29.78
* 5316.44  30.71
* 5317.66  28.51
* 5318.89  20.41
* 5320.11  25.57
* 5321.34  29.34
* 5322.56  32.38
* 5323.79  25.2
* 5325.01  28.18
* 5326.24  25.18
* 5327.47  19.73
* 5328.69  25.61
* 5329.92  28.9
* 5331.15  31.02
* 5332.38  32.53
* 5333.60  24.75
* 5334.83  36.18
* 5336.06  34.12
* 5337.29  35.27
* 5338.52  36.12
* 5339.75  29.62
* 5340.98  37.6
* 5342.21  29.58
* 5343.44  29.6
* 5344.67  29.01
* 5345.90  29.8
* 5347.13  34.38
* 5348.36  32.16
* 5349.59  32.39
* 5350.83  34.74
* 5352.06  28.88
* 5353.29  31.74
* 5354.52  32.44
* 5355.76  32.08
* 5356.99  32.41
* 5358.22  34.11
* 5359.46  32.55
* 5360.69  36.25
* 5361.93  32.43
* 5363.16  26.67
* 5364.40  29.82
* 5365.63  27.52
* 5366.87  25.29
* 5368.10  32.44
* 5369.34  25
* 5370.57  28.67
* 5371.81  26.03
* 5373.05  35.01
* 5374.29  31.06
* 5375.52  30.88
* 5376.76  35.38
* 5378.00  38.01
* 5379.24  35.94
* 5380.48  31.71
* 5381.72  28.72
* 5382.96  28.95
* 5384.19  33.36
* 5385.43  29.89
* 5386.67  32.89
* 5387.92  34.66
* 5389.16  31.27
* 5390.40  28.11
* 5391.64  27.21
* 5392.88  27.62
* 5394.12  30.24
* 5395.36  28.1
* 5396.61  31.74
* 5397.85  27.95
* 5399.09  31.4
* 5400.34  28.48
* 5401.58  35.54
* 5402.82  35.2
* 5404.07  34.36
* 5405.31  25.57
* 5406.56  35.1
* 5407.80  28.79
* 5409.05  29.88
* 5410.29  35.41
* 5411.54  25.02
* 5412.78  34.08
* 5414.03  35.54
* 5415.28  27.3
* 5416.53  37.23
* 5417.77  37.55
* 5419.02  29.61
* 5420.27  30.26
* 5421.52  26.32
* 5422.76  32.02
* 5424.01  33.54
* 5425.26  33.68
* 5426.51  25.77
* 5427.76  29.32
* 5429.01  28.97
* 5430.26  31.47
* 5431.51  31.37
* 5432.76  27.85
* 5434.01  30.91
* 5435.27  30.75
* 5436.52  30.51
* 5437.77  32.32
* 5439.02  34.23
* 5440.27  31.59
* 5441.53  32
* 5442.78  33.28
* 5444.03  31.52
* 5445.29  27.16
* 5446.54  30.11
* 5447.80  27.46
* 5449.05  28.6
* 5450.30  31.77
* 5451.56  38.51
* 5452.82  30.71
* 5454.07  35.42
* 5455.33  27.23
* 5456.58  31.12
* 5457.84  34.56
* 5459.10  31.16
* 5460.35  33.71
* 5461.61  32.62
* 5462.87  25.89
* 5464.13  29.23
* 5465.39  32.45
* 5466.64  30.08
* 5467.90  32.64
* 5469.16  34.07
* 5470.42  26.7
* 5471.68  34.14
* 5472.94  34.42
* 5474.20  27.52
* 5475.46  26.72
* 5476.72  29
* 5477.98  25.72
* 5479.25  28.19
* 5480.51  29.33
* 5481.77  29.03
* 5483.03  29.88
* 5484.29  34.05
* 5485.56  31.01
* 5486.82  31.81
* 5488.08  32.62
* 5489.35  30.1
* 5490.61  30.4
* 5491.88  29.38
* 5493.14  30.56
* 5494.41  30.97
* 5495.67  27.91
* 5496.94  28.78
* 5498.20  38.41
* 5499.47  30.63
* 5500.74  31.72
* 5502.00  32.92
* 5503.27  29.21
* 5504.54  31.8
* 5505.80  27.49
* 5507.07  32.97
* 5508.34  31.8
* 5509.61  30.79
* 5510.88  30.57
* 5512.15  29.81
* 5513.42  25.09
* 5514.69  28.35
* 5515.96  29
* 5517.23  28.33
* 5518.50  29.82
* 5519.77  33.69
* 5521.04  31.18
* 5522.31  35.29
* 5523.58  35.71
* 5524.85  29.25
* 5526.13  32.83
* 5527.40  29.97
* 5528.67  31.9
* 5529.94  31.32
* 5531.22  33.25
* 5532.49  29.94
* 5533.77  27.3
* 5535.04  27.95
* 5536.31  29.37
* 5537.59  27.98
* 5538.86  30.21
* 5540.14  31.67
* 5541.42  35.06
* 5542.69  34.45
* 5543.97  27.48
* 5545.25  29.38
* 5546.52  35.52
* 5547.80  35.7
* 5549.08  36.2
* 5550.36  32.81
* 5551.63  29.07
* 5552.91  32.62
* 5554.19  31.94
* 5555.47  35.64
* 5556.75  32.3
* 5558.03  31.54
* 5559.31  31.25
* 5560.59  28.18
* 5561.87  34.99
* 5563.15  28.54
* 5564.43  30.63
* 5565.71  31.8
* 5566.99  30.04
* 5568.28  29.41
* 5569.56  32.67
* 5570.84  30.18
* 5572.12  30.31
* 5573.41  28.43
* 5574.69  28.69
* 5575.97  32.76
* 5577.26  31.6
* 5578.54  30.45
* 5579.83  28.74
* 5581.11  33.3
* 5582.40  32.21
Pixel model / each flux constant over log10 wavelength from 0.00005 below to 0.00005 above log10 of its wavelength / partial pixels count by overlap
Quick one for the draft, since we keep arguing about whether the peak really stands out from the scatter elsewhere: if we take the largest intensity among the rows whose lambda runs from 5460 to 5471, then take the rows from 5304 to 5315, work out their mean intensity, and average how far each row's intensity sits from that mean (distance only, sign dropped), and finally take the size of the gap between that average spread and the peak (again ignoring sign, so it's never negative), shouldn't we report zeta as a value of 31.0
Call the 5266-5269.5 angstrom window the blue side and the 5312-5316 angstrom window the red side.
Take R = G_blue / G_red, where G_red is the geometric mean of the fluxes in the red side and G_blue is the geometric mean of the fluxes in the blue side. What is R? 0.84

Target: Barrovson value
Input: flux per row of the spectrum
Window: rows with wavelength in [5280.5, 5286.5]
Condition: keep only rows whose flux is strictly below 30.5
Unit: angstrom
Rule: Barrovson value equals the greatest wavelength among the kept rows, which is 5284.71 angstrom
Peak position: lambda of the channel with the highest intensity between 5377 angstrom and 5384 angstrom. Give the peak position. 5378.00 angstrom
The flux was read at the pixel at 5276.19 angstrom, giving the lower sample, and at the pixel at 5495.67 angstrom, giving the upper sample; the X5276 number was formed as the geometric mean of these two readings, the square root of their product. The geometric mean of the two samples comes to 29.1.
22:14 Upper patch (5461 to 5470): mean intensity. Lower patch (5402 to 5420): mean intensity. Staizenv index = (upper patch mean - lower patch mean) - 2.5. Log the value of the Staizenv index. -4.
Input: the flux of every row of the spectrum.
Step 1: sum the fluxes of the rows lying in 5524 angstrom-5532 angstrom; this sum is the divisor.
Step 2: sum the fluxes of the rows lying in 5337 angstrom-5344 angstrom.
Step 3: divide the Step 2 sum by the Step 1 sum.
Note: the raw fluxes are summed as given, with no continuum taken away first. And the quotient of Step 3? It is 1.05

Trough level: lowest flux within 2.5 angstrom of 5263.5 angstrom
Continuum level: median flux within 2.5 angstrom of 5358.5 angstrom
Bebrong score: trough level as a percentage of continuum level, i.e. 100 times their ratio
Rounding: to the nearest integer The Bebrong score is 63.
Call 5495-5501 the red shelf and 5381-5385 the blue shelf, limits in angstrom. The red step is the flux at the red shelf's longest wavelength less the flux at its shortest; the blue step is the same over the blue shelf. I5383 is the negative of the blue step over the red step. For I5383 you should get -1.2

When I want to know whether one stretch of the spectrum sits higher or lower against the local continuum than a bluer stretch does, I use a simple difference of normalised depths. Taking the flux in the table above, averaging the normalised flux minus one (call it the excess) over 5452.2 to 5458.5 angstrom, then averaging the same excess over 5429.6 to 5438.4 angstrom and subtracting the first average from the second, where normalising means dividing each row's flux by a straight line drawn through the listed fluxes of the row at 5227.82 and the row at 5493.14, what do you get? -0.039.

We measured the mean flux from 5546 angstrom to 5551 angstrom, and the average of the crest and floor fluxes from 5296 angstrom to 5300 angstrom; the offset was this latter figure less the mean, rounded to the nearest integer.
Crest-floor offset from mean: -12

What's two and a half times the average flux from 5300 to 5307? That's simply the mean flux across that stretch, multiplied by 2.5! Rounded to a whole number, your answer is 82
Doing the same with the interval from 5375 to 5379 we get 87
